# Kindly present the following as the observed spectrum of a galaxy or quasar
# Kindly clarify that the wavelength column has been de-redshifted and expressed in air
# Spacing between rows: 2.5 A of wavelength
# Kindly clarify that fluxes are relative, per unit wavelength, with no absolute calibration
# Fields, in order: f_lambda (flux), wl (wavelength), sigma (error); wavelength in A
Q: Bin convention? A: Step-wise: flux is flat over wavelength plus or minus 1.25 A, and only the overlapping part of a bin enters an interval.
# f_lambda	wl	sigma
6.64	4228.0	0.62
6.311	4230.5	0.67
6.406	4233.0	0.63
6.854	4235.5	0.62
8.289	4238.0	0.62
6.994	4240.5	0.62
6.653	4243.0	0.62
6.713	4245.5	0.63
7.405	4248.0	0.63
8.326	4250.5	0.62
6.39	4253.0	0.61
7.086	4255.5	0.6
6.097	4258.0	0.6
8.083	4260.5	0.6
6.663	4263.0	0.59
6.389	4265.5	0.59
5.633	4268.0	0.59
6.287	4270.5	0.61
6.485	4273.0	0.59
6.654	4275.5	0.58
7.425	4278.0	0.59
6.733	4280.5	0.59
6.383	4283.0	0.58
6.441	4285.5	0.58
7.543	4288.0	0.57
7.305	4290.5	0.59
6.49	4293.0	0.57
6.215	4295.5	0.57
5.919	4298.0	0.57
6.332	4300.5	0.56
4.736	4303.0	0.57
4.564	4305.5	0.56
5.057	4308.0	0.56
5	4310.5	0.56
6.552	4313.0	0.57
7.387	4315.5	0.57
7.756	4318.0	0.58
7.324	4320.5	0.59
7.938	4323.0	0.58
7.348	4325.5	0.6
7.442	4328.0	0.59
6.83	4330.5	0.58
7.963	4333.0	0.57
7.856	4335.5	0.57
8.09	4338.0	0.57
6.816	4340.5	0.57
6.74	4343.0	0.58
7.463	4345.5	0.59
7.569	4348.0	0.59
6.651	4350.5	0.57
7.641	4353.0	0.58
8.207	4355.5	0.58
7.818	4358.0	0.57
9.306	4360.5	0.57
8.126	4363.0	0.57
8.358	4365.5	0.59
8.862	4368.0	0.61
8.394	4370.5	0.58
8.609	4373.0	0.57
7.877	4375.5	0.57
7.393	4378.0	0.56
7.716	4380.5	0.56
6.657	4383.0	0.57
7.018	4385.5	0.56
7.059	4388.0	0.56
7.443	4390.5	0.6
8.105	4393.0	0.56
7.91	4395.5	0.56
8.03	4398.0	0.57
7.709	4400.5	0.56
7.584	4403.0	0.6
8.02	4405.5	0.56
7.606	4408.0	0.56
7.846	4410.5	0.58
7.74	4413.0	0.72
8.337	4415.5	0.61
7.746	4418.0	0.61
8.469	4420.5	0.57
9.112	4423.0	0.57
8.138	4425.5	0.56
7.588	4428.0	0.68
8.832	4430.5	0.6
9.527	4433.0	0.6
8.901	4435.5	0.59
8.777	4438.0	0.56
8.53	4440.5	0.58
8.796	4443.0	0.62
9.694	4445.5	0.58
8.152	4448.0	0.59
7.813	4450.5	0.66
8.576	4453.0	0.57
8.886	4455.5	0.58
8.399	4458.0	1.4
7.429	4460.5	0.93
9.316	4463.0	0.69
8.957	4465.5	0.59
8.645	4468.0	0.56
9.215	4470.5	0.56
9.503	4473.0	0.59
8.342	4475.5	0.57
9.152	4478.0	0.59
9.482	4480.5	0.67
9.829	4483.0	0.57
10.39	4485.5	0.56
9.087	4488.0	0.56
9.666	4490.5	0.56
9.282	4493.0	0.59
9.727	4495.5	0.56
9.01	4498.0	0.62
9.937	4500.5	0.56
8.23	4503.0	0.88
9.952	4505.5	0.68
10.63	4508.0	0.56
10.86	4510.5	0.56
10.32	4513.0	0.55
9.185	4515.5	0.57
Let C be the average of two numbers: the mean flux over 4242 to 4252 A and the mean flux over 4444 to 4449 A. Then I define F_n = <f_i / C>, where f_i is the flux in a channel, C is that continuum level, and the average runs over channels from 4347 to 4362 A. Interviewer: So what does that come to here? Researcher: 0.97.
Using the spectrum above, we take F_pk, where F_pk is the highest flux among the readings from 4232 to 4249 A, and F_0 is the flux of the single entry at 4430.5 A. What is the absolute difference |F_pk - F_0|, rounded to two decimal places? 0.54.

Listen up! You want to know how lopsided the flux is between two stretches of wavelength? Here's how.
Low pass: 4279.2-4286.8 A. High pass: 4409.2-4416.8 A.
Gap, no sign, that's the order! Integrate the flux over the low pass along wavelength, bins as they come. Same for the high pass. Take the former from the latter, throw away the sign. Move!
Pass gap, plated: 10.9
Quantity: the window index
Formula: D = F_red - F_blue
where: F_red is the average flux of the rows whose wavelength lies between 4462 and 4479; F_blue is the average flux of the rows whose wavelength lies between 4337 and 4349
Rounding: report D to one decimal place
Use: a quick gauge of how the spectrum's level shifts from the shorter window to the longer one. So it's 1.7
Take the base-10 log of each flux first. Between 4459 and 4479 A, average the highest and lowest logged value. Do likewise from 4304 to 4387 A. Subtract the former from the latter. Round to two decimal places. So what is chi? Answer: -0.11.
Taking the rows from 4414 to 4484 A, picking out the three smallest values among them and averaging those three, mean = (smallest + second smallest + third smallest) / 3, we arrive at 7.6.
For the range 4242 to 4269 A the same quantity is 6.0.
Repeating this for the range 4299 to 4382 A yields 4.8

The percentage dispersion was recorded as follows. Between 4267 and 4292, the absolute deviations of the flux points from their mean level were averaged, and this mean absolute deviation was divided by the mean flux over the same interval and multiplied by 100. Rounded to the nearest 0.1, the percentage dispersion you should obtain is 6.7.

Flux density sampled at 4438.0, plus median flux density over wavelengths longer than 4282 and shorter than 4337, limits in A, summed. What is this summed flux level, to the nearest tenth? 15.5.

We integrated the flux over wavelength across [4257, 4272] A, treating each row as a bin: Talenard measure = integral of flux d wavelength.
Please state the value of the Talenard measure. 98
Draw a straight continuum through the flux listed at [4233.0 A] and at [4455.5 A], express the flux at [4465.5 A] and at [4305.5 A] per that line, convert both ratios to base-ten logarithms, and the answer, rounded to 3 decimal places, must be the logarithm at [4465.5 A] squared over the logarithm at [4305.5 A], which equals 0.000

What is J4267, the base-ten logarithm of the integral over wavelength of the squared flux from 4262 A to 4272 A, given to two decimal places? 2.59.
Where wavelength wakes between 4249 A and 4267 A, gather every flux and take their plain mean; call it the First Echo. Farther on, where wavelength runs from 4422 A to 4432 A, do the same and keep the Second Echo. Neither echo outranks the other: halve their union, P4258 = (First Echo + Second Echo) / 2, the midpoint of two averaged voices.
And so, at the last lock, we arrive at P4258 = 7.7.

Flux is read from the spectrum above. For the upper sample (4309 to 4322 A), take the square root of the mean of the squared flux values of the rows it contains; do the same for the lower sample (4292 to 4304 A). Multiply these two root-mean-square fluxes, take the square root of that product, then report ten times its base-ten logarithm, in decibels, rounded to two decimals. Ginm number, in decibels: 8.07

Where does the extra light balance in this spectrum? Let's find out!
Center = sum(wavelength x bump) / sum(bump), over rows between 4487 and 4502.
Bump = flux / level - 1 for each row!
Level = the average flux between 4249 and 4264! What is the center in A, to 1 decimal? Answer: 4494.5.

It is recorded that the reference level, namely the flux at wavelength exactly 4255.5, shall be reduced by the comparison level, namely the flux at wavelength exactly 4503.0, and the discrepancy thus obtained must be -1.14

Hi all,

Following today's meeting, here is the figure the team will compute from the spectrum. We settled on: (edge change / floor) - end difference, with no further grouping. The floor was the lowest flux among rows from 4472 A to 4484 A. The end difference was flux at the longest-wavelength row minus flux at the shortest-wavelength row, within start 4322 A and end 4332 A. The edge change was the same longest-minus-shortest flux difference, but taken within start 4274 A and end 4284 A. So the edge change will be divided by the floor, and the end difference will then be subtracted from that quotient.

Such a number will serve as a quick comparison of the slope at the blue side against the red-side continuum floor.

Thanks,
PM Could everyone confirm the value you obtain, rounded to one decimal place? 1.1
